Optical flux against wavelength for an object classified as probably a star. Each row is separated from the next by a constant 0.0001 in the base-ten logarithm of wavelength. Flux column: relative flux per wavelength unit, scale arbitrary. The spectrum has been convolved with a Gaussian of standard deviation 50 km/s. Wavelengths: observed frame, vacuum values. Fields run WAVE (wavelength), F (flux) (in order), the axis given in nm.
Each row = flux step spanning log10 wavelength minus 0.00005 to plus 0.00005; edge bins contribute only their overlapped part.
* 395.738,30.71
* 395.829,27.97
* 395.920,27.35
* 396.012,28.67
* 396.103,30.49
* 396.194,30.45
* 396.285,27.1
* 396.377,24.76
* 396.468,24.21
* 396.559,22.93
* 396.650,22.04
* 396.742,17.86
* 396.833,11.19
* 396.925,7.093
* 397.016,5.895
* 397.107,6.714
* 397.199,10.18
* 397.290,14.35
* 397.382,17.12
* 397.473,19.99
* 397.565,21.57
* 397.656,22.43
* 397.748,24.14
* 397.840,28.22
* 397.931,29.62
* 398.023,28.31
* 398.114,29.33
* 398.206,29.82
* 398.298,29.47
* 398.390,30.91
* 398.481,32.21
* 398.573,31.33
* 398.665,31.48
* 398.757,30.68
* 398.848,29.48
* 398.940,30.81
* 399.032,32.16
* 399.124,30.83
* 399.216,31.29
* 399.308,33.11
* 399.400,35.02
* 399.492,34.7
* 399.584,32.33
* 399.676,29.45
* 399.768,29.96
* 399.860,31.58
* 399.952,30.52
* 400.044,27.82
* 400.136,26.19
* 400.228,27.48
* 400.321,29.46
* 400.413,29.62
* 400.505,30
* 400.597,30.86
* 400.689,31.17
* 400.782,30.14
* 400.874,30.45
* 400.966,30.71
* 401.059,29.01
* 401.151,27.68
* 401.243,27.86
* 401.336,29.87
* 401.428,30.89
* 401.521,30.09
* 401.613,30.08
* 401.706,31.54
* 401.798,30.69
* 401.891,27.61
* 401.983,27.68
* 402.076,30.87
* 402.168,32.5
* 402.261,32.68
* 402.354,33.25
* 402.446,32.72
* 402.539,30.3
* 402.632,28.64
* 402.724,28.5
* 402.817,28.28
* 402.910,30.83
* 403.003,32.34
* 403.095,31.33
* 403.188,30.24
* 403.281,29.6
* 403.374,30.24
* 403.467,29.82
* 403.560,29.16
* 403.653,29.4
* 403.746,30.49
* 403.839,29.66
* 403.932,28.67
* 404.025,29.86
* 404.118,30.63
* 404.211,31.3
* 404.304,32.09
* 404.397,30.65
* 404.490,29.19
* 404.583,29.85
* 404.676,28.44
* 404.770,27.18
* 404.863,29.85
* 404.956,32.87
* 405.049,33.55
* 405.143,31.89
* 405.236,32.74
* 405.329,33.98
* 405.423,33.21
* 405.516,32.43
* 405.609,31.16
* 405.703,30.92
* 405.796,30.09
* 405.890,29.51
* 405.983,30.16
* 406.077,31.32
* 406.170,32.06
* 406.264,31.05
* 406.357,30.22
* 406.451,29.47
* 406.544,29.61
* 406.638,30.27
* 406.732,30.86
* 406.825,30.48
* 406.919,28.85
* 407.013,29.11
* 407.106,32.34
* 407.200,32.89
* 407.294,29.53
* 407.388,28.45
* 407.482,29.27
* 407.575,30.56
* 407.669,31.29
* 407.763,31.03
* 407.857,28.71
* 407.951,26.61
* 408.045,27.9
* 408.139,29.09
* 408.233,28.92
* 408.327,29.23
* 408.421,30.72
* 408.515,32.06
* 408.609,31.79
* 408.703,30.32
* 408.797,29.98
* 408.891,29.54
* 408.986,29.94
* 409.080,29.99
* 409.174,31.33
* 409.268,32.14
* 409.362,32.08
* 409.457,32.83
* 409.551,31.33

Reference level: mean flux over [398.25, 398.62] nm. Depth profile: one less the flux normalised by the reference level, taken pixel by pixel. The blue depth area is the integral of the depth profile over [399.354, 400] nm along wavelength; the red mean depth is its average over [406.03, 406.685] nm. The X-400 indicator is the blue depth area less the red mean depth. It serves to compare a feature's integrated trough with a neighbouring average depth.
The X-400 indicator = -0.033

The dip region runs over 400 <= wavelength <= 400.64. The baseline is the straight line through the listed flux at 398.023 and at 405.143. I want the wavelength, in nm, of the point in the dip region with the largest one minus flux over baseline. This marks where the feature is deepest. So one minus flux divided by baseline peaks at 400.136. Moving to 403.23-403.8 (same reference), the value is 403.560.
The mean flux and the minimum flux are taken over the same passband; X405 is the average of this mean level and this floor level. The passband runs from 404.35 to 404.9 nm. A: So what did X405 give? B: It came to 28.2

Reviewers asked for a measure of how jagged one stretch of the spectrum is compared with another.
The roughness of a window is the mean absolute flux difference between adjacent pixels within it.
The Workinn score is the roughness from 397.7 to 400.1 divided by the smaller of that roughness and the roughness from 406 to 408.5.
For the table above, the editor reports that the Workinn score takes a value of 1.25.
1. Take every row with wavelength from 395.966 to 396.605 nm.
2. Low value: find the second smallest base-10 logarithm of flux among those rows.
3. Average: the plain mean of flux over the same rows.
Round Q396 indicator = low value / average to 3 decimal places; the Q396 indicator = 0.051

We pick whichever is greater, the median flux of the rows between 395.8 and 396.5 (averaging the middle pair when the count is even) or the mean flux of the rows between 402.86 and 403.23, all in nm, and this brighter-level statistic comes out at 31.18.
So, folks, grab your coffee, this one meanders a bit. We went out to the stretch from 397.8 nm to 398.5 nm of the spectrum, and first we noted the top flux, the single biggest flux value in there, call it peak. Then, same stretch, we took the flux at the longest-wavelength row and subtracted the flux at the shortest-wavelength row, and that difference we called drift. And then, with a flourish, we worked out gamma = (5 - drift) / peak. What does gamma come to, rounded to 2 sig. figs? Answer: 0.031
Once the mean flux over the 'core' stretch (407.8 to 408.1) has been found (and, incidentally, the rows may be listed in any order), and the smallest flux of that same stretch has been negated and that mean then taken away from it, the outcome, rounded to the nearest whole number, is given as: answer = -54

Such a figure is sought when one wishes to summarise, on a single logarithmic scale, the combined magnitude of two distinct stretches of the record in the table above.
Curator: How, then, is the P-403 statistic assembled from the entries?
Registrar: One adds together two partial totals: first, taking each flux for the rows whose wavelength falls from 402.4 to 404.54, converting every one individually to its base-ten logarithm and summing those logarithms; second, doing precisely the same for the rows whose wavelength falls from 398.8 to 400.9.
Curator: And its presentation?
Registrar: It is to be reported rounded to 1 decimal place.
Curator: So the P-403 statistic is 68.2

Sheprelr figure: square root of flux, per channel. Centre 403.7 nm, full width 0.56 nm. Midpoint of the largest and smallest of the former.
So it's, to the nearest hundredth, 5.44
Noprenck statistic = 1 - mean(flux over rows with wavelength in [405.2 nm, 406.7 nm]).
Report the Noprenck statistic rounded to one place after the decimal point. -30.1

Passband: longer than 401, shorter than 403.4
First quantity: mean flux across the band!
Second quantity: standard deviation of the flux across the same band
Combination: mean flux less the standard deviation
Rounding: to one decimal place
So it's 28.5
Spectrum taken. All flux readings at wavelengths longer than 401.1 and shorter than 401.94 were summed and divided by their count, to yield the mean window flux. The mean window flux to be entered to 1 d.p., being 29.6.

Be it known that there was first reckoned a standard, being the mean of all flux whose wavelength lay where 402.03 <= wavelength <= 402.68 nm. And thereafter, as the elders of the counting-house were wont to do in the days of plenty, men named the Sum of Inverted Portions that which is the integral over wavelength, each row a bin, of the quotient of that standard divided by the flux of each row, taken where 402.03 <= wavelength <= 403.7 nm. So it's 1.73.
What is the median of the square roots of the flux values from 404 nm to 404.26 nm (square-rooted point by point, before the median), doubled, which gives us 11.1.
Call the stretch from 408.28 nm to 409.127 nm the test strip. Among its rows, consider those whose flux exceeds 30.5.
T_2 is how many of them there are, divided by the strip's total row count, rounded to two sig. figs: 0.33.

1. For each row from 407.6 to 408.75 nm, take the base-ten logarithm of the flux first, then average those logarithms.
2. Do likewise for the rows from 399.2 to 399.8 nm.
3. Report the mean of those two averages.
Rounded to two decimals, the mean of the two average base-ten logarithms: 1.49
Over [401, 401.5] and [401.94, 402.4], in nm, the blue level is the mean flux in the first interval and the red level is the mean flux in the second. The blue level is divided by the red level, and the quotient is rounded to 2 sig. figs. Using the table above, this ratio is 0.93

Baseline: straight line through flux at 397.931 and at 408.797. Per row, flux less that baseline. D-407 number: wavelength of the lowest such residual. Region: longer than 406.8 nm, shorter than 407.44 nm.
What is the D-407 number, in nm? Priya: 407.388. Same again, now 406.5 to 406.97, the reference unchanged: 406.919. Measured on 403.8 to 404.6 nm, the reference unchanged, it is 403.932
